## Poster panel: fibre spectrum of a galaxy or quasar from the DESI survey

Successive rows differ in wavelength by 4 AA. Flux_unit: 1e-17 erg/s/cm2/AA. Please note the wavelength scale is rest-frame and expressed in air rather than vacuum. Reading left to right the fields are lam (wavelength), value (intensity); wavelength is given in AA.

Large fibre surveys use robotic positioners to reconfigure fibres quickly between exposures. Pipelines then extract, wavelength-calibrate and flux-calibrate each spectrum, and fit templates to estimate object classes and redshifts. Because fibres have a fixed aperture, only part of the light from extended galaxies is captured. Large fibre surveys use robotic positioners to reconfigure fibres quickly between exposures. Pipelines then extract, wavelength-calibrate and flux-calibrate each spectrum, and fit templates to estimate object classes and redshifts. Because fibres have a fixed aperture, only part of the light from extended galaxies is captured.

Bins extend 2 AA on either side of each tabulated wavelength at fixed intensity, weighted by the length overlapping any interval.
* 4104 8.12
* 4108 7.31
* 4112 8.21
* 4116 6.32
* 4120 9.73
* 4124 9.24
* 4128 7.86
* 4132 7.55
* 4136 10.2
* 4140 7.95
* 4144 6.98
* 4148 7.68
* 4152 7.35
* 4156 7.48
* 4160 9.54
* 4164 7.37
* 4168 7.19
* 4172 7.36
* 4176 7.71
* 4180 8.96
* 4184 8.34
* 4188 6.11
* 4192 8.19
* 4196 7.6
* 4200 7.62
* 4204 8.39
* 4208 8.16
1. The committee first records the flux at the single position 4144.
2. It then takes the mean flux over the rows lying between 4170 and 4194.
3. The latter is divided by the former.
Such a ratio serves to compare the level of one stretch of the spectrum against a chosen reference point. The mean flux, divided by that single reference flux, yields 1.11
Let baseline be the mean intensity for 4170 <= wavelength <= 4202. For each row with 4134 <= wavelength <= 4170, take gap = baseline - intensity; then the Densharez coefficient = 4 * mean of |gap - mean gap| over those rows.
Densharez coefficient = 3.38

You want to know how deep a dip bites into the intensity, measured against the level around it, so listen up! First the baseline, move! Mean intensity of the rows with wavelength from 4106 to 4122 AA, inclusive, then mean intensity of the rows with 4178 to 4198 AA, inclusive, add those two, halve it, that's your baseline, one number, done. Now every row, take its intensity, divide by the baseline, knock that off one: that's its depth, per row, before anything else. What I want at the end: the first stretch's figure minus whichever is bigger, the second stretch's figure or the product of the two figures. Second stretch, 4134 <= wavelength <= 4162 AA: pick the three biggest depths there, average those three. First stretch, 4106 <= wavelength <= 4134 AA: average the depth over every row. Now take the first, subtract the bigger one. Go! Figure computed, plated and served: -0.097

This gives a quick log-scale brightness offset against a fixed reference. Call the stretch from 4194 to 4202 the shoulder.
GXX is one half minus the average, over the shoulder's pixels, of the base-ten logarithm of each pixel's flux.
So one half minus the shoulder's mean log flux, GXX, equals -0.381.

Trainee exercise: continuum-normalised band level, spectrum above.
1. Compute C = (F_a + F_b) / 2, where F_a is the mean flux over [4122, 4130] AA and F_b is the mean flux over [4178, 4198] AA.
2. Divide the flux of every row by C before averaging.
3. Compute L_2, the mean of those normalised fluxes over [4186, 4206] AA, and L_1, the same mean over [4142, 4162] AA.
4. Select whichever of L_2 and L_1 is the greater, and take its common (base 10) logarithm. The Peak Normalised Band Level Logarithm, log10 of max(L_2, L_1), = -0.021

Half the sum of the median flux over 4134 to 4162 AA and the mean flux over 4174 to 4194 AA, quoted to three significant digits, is 7.77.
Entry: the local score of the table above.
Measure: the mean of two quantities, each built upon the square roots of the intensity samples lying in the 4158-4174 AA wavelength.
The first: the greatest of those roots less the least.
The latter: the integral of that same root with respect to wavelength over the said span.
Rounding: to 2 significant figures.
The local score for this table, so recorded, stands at 23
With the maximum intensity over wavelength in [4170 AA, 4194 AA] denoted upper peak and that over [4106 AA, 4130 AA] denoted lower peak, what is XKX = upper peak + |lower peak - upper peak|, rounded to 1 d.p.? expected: 9.7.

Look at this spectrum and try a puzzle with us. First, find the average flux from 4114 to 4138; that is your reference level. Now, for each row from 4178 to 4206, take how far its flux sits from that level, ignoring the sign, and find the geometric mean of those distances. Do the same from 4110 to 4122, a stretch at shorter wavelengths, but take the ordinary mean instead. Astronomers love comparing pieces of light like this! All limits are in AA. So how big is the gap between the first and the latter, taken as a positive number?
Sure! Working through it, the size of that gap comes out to 0.78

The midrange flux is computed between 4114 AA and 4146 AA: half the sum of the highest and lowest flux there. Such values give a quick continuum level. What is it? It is 8.26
